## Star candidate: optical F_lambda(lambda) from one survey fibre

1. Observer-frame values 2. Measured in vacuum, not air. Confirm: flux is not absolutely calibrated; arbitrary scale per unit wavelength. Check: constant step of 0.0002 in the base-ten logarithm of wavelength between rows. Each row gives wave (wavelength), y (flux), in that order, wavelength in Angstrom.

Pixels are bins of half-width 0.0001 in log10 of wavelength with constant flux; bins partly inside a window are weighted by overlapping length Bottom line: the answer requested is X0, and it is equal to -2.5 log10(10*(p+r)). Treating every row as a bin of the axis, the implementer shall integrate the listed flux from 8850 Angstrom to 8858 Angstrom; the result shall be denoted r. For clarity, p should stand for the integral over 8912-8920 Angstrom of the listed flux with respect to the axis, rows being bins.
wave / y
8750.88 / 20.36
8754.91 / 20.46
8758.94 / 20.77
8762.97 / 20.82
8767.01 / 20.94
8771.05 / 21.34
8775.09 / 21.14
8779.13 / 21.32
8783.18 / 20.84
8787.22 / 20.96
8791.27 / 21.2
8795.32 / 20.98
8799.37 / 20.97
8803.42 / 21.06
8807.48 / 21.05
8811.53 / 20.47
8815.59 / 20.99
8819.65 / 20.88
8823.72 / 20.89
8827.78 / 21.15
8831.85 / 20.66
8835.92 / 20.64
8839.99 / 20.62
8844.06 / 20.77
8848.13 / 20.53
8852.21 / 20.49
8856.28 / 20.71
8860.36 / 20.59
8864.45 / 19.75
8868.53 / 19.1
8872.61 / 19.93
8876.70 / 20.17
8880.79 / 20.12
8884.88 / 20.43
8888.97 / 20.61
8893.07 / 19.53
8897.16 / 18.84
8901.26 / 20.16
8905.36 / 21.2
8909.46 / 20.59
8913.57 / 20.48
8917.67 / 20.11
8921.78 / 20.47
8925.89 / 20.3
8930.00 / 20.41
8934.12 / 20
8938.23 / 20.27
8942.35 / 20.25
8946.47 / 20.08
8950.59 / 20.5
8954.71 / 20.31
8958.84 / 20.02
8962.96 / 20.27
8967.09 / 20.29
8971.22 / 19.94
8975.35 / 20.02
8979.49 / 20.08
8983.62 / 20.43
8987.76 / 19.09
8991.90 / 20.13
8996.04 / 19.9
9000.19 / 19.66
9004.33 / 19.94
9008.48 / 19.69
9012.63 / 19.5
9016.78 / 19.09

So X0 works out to -8.8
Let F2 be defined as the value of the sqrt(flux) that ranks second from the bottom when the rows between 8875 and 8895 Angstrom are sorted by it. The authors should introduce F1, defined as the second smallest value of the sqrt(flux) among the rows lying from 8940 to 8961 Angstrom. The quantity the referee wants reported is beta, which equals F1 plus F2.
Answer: 8.97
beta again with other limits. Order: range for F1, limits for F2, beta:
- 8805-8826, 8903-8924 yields 9.09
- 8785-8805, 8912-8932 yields 9.08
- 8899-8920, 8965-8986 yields 8.96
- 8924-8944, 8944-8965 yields 8.98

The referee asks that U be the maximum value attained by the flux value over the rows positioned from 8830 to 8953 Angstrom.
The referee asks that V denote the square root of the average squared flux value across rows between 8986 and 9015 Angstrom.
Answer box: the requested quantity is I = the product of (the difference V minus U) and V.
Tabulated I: -29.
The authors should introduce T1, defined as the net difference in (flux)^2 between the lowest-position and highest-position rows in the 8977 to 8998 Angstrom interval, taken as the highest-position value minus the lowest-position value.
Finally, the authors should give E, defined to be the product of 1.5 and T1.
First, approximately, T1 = -7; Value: -11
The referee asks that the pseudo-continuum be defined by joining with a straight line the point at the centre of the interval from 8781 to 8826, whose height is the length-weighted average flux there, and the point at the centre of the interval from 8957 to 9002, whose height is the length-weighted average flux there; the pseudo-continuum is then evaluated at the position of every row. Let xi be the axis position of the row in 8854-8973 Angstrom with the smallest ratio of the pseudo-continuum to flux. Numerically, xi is 8905.36 Angstrom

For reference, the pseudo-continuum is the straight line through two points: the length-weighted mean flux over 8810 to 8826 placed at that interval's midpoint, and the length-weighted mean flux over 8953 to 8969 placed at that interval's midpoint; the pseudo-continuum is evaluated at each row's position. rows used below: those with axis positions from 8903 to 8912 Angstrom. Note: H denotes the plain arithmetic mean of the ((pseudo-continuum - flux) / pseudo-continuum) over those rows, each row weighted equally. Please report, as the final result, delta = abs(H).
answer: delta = 0.022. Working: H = -0.022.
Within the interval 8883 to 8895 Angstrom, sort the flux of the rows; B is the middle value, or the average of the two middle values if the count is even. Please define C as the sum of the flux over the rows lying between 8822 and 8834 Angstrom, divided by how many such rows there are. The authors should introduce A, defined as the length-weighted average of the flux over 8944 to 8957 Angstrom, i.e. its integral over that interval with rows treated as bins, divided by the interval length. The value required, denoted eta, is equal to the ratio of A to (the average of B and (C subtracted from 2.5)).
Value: 20.0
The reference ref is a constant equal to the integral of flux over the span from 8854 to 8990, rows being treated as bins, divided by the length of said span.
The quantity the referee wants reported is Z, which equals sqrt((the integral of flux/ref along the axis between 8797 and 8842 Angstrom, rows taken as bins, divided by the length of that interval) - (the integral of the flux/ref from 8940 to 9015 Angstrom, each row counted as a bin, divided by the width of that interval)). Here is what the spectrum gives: 0.21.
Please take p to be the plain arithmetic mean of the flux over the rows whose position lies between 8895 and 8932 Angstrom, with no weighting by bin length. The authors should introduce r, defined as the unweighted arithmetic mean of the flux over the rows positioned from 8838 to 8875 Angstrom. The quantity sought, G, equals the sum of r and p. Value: 40.6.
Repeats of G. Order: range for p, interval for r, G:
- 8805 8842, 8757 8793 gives 41.9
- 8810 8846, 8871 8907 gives 40.9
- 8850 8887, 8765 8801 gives 41.2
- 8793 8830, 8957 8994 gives 41.0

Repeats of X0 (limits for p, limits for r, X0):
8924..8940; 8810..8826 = -9.5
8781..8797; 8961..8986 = -9.8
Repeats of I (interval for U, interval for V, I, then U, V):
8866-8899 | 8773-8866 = 4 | 20.61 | 20.8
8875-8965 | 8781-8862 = -8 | 21.2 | 20.8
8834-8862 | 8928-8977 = -12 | 20.77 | 20.2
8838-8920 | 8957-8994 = -23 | 21.2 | 20.0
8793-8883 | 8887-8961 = -19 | 21.15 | 20.2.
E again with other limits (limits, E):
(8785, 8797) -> 1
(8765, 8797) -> 3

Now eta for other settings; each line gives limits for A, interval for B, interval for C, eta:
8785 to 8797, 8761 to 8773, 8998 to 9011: 11.5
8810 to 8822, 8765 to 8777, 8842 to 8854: 13.7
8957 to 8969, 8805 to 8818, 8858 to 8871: 11.0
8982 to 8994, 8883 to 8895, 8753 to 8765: 17.7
